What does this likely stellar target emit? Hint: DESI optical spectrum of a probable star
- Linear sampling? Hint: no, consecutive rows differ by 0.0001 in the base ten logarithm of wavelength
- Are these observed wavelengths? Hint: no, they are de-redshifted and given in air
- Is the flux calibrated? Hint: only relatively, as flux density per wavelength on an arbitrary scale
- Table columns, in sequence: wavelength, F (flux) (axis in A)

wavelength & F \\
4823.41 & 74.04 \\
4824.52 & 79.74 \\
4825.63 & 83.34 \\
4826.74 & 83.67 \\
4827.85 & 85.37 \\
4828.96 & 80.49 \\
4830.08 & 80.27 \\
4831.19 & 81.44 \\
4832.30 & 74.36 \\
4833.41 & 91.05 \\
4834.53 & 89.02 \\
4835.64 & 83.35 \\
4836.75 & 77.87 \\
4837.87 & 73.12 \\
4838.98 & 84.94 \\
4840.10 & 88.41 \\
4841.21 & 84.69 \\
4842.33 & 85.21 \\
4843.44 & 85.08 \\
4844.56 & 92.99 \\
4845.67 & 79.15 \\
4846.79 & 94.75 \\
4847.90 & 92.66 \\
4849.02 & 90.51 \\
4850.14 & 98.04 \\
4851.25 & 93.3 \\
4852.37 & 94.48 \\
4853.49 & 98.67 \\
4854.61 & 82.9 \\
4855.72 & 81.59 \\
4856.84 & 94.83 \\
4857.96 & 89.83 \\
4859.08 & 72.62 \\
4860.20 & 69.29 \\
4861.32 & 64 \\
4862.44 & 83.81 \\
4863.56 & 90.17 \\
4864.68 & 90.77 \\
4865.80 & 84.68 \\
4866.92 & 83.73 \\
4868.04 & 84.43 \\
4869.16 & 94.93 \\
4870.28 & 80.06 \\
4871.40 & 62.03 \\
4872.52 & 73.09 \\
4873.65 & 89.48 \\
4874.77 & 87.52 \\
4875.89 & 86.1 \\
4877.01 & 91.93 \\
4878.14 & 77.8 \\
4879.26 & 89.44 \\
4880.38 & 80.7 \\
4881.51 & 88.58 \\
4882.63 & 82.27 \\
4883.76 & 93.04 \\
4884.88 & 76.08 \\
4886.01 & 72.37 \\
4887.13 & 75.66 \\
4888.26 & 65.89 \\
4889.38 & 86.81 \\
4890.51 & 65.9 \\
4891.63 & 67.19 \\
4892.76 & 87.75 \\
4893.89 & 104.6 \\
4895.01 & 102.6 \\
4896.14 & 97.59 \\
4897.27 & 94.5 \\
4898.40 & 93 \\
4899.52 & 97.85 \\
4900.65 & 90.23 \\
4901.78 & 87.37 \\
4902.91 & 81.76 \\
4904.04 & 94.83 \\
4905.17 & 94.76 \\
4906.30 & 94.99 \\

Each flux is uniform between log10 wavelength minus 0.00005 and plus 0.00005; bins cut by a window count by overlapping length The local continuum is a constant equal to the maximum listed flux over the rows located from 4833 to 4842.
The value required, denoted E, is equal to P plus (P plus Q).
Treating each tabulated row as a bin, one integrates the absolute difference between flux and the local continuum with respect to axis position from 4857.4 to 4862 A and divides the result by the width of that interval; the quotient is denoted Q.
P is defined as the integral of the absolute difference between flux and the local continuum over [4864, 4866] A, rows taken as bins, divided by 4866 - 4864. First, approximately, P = 3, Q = 16.8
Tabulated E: 22.1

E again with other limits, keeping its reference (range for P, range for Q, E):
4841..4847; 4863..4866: 14.2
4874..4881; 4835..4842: 20.0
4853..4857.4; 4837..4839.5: 26.7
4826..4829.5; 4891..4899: 25.0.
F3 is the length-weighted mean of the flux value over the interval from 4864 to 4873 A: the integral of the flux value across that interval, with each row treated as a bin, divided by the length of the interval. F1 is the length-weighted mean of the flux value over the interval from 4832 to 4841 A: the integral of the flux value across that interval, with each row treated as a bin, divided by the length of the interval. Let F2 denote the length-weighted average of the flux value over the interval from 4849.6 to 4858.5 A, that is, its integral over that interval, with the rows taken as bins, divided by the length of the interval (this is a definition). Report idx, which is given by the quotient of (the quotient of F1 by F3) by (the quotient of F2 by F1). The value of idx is 0.92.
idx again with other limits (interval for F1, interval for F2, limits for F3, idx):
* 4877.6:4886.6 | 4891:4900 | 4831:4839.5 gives 0.90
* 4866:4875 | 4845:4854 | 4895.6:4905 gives 0.78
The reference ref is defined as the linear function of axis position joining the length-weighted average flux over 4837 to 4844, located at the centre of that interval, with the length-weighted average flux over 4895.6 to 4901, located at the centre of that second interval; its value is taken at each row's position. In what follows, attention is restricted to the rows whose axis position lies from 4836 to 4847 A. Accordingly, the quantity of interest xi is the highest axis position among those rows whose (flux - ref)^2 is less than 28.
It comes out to 4845.67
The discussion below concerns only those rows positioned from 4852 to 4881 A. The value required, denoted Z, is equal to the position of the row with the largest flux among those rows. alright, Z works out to 4853.49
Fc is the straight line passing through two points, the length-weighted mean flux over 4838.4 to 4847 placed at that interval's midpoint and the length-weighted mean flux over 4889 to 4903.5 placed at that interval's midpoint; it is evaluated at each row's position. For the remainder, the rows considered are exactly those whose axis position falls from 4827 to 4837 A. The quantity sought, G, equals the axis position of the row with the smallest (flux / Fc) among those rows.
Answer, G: 4832.30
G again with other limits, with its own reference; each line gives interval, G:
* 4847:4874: 4871.40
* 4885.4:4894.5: 4890.51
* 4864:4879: 4871.40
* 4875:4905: 4890.51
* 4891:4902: 4891.63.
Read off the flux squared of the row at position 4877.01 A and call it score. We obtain 8451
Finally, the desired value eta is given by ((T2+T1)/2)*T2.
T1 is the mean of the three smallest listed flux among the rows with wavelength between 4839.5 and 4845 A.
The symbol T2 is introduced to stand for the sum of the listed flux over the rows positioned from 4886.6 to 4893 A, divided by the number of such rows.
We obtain 5984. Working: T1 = 85.0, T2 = 75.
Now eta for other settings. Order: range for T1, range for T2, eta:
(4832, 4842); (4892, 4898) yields 8403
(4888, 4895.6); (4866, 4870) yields 6754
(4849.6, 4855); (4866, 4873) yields 6773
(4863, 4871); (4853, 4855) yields 7877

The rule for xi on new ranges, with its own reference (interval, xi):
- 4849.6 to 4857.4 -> 4855.72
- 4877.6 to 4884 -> 4883.76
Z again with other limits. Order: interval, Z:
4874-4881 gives 4877.01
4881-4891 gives 4883.76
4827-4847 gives 4846.79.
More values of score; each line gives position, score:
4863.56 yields 8131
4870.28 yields 6410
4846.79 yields 8978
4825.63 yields 6946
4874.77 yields 7660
